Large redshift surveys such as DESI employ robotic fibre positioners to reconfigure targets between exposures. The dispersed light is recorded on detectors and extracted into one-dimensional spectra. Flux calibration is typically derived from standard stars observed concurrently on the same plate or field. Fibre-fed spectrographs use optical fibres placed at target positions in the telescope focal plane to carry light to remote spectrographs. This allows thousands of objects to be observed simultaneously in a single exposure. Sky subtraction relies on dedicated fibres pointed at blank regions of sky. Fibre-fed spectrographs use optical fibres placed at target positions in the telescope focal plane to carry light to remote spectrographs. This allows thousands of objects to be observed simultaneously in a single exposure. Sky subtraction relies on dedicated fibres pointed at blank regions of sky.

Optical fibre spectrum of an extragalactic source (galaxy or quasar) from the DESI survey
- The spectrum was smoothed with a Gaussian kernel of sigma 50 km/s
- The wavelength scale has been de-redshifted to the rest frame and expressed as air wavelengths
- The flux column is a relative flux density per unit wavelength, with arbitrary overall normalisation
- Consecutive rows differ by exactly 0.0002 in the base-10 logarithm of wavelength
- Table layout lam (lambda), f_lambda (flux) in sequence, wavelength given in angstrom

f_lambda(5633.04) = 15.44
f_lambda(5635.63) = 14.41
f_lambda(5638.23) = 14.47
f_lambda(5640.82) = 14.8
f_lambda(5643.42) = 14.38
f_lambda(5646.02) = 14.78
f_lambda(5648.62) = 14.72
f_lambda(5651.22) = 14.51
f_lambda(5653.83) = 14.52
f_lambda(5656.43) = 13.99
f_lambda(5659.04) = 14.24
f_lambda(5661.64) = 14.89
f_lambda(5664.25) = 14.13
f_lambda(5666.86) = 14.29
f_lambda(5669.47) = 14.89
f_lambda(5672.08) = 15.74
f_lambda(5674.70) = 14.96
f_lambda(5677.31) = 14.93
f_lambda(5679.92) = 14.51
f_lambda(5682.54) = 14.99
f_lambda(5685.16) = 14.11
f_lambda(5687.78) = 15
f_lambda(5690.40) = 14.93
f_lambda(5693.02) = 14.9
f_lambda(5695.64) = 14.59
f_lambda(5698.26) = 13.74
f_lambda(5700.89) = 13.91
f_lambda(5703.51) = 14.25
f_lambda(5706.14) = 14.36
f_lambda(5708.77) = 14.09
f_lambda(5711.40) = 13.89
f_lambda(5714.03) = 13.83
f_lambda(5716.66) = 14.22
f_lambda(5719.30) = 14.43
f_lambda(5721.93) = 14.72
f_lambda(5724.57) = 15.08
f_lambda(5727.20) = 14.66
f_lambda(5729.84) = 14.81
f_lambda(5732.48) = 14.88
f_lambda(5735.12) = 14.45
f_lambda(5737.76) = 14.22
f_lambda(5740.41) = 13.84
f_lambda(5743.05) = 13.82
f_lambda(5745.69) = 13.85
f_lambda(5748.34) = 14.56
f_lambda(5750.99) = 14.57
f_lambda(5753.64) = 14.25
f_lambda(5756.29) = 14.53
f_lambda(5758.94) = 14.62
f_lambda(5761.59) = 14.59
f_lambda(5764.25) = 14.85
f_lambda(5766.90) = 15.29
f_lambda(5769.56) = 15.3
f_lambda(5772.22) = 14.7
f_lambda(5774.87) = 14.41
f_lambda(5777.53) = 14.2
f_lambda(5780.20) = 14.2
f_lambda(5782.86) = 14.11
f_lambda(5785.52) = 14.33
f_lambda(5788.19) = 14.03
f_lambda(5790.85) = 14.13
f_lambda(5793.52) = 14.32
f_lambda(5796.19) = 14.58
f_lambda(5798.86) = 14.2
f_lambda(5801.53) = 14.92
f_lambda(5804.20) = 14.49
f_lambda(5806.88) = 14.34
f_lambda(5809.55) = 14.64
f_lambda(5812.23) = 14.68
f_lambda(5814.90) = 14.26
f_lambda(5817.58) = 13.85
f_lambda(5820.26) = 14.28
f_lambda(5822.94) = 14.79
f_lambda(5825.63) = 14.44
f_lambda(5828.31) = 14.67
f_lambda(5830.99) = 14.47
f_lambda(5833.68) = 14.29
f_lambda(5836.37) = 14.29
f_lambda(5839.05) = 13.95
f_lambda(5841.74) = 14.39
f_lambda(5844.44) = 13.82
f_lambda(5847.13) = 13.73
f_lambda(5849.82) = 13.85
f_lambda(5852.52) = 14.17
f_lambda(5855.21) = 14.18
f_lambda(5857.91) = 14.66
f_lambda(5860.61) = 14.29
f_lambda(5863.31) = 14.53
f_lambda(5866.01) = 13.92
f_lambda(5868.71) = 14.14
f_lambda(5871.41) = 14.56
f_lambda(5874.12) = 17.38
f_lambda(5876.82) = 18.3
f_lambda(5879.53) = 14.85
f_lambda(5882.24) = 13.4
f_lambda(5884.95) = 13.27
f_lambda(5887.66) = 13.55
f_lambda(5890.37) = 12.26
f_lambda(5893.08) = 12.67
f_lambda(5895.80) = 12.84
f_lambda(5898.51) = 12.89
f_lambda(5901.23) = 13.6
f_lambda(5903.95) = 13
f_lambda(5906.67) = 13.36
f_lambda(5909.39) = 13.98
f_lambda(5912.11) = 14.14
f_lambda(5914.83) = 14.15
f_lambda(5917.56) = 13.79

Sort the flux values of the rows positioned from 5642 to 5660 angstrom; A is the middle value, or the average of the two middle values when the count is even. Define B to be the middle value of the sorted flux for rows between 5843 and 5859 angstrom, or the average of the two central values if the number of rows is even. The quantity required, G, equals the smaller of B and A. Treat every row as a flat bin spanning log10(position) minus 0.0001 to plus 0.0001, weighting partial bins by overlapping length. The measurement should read 14.0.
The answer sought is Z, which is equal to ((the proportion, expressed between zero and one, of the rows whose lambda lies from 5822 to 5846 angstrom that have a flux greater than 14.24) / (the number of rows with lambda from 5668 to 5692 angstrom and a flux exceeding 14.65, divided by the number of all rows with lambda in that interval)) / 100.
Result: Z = 0.010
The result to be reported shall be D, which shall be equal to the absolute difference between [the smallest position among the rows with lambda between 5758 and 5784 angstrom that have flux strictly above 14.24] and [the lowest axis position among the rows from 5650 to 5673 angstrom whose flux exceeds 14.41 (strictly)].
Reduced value 107.7 angstrom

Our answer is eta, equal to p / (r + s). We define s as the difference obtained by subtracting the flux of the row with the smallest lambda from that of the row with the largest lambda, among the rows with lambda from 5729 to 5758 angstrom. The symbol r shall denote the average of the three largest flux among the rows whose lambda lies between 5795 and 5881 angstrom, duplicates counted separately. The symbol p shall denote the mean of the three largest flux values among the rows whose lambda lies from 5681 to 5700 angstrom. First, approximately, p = 15.0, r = 16.9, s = -0.28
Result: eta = 0.90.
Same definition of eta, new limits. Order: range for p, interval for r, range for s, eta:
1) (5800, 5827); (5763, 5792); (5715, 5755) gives 0.97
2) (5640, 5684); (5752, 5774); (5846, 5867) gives 0.99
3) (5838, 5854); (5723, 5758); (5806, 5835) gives 0.95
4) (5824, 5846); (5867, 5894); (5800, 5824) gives 0.87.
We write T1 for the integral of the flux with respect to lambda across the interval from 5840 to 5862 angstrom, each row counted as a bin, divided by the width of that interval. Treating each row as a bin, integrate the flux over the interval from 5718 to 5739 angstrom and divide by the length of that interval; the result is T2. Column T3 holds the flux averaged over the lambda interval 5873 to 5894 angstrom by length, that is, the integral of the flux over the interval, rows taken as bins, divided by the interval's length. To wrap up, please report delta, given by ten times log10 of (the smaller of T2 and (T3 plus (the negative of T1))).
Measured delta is -4.7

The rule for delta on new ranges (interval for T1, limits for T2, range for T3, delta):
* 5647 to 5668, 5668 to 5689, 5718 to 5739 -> -6.1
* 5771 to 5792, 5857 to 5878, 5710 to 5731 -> -7.3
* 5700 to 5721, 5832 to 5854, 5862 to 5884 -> -0.2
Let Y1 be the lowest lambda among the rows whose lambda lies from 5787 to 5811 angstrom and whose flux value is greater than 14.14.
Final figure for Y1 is 5793.52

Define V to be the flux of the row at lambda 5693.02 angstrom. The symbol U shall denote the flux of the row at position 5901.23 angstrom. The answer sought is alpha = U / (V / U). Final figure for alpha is 12.4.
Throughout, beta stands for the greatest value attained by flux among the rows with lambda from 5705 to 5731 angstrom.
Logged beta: 15.08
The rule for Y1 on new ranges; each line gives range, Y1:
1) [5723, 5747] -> 5724.57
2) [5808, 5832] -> 5809.55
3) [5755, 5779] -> 5756.29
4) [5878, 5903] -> 5879.53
